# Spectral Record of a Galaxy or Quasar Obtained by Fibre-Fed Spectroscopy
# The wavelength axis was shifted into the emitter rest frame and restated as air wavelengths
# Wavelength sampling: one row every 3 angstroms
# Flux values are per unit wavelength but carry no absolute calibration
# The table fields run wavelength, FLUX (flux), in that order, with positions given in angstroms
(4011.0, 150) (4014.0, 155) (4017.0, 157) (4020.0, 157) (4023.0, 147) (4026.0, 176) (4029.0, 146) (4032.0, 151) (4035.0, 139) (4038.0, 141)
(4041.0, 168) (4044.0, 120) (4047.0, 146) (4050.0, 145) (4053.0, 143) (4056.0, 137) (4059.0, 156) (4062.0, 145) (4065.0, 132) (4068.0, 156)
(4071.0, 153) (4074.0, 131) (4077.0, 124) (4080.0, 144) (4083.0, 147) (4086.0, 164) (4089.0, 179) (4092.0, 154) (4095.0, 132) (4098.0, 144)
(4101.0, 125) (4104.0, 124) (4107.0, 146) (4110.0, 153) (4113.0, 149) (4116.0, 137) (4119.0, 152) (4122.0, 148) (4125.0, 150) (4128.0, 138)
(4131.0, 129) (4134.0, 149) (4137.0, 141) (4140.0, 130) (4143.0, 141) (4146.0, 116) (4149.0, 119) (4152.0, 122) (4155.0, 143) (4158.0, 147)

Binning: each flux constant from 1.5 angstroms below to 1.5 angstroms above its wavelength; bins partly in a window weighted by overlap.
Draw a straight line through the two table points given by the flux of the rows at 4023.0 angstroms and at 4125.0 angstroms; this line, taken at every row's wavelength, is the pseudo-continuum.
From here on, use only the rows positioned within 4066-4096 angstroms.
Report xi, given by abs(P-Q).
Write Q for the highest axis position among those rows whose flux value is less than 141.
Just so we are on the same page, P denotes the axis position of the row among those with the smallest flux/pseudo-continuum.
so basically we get 18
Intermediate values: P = 4077.0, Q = 4095.0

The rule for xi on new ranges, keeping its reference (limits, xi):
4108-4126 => 0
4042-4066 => 21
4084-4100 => 0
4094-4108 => 0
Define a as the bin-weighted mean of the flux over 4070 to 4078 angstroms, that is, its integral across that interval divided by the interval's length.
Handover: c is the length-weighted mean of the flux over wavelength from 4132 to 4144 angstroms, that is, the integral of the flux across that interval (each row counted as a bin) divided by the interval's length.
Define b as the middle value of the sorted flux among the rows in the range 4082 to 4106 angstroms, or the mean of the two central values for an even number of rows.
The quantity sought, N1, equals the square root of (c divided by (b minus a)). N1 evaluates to 3.8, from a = 136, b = 145.5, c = 140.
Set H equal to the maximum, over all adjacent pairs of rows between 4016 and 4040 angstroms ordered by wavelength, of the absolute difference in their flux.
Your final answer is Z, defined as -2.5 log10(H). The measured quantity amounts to -3.69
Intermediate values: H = 30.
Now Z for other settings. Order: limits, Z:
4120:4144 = -3.25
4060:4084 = -3.45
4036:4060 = -4.20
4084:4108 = -3.49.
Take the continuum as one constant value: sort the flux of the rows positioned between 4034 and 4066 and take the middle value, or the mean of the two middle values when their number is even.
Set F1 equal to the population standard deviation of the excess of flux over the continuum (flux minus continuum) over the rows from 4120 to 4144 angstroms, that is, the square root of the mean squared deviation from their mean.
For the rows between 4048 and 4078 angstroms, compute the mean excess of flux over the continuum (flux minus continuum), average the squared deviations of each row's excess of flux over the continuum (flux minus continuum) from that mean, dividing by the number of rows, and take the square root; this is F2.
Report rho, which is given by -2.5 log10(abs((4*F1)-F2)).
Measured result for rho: -3.3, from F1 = 7.6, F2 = 10.5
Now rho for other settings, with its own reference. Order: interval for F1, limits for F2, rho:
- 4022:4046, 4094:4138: -4.4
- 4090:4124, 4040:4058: -3.6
